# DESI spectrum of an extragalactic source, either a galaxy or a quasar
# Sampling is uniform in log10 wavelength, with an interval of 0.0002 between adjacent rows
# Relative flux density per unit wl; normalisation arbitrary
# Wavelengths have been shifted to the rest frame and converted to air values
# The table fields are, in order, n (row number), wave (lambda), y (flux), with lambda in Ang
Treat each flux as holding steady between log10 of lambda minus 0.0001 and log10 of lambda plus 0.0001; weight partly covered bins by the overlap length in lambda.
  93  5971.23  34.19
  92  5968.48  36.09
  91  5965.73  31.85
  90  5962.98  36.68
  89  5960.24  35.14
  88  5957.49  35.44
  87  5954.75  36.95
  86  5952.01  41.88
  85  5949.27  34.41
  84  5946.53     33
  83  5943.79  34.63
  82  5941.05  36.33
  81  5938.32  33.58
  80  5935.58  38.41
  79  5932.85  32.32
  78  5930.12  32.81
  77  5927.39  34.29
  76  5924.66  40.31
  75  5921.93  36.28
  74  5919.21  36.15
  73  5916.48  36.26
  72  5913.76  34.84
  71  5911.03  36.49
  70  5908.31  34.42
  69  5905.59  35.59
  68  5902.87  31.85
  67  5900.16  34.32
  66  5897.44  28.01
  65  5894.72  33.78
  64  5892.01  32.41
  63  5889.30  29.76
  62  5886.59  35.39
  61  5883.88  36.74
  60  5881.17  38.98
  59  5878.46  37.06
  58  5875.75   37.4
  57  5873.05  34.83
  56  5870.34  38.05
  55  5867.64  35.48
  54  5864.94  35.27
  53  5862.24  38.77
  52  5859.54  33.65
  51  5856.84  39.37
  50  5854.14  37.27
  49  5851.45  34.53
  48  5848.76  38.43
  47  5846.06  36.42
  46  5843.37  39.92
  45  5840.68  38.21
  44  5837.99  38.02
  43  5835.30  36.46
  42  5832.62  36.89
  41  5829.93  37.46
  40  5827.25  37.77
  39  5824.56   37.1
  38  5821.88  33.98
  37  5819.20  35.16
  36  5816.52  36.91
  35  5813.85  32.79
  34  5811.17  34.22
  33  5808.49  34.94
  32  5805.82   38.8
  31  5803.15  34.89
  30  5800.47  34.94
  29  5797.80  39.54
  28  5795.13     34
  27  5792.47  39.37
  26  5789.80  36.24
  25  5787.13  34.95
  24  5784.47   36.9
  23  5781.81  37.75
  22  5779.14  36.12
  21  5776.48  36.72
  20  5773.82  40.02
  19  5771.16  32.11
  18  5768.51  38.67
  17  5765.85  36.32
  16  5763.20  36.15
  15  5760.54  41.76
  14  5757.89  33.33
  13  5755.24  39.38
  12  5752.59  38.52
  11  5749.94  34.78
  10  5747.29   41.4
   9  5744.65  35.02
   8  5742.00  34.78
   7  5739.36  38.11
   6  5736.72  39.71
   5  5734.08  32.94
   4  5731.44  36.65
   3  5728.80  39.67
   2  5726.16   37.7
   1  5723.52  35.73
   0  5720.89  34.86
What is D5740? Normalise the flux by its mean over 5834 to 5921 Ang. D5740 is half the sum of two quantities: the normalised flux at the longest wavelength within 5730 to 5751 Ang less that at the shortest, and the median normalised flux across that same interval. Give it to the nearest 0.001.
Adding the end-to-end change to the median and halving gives 0.475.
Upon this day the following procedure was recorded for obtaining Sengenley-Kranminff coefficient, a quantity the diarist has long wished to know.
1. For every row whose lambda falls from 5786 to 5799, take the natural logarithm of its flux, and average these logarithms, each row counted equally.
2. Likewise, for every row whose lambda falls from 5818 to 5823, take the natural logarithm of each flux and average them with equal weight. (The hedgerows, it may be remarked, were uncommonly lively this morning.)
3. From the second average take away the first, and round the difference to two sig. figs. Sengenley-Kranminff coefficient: -0.061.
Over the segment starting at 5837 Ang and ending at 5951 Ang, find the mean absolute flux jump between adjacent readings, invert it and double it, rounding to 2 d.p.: 0.75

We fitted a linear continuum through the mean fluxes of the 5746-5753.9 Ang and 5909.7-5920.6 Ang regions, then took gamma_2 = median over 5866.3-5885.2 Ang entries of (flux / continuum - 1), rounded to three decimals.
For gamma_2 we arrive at 0.017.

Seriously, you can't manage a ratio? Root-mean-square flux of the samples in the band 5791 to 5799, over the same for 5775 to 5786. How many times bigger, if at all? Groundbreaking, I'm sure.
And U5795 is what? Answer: 1.02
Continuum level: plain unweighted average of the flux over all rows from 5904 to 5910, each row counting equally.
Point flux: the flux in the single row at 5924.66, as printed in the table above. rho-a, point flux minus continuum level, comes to 5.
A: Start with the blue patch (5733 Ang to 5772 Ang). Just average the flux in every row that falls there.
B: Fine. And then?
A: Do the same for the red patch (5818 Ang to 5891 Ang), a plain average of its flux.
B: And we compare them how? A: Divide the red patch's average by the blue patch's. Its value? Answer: 0.99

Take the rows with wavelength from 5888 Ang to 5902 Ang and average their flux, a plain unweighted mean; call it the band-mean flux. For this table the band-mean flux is 31.7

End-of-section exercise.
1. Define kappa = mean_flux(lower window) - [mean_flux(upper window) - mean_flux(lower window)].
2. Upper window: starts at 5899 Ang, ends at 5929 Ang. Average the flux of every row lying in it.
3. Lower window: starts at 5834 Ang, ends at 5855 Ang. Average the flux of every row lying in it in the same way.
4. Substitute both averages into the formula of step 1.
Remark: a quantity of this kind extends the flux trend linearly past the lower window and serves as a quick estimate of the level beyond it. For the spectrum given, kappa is 39.3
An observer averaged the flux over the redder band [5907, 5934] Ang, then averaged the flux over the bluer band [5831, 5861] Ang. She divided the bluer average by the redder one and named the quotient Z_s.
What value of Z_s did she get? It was 1.05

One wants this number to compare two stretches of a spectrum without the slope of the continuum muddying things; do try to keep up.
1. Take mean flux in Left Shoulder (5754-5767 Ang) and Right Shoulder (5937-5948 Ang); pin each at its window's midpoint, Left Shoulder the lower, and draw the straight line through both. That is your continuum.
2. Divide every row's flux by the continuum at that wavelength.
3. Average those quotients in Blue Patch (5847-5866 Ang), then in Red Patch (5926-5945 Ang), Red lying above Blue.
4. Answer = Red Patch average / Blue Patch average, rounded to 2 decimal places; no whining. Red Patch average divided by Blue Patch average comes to 0.98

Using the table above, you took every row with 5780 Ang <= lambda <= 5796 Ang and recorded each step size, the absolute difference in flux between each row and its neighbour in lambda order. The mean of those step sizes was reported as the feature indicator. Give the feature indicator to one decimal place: 2.5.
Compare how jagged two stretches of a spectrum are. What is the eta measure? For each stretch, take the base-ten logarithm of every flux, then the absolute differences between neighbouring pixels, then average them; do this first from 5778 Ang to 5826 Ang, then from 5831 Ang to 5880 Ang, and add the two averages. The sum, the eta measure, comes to 0.060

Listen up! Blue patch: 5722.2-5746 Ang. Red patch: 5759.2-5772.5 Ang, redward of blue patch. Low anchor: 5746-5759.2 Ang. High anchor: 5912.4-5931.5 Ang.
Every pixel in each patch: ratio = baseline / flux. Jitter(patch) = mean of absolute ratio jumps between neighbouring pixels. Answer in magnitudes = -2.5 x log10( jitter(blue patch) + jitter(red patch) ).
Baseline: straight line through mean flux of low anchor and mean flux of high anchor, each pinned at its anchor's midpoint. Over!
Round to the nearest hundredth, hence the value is 1.86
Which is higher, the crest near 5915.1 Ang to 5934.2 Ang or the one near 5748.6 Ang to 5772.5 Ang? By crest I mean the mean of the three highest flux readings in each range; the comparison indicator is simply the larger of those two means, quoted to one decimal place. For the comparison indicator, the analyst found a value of 39.9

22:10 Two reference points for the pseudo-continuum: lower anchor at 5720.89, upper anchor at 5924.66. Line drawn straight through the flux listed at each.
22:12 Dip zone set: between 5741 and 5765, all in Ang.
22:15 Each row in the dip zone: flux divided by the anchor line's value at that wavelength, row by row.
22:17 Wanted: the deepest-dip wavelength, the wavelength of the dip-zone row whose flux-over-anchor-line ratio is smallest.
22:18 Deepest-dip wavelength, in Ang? 5757.89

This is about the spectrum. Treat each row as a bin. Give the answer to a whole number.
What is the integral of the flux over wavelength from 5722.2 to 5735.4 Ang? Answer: 482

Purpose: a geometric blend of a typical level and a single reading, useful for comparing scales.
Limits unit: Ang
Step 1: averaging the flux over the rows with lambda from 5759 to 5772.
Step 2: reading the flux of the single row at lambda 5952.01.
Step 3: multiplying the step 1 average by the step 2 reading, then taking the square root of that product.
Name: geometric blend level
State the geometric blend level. 39.4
